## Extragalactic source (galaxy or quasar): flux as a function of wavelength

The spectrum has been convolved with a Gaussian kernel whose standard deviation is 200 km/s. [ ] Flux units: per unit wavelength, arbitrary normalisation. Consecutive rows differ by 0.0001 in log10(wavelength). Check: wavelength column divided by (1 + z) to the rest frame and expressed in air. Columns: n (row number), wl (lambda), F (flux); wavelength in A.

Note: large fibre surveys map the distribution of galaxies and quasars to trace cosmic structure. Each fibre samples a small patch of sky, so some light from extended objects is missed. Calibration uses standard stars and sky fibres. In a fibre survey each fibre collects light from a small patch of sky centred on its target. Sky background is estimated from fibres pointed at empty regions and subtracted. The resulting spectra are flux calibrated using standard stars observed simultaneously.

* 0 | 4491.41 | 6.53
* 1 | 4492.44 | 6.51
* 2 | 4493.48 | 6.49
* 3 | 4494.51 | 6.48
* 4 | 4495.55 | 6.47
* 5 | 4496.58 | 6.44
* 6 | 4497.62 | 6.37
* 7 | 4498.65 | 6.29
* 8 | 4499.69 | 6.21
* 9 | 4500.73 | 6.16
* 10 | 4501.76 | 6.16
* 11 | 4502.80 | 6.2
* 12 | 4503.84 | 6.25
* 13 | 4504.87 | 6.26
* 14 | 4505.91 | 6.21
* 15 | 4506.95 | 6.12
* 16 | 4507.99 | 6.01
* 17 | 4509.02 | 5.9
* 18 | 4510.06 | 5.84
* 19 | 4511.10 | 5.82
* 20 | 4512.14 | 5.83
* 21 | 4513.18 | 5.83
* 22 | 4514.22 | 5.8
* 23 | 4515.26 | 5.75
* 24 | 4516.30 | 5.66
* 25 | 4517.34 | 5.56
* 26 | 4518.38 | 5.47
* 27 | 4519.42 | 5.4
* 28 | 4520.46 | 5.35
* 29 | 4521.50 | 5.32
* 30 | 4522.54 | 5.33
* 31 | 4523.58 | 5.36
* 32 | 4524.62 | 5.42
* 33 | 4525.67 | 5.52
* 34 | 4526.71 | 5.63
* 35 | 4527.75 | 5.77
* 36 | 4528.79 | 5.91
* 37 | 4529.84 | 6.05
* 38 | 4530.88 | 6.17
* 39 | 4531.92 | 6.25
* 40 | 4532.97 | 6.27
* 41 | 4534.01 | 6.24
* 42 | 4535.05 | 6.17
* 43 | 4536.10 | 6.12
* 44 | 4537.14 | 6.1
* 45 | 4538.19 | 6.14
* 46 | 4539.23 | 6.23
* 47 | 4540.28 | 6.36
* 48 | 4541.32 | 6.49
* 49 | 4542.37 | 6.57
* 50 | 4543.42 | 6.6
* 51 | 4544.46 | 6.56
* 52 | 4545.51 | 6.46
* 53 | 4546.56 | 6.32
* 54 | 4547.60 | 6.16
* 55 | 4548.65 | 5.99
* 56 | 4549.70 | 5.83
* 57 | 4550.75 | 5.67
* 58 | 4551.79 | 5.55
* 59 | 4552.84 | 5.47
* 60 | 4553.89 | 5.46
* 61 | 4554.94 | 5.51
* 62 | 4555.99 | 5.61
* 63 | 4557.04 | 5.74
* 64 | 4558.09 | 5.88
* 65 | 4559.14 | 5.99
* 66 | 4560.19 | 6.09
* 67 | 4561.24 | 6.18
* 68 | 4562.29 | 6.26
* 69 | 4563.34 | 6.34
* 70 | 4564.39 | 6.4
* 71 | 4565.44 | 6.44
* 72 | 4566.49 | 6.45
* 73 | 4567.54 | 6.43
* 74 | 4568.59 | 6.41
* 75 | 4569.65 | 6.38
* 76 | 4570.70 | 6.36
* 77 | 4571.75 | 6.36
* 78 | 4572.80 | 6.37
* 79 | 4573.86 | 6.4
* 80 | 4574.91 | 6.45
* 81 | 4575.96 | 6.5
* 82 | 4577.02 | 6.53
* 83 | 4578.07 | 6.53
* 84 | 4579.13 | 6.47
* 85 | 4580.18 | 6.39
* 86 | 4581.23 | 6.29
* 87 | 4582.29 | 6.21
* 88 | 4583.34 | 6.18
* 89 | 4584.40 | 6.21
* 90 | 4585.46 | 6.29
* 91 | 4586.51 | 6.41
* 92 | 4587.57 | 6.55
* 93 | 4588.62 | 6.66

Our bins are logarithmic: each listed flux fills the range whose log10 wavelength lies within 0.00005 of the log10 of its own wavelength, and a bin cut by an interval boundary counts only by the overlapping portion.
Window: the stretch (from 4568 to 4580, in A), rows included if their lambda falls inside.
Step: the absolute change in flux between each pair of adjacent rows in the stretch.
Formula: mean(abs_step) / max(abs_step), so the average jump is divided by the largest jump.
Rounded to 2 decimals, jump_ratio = 0.47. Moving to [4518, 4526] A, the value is 0.50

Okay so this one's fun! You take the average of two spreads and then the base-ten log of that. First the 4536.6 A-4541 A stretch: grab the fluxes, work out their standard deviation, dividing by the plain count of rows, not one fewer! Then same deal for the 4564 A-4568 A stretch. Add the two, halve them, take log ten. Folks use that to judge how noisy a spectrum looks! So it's -1.23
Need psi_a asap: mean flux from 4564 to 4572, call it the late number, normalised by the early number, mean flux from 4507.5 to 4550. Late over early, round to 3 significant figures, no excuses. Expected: 1.08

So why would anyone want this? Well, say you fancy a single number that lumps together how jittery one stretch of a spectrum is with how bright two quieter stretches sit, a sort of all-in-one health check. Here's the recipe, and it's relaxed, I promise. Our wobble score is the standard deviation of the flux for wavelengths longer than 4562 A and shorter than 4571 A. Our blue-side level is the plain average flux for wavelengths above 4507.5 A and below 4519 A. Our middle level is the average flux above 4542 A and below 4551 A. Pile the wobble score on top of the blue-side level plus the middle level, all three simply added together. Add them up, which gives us 12.1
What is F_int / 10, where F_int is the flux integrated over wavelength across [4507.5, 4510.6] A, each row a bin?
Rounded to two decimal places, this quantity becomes 1.84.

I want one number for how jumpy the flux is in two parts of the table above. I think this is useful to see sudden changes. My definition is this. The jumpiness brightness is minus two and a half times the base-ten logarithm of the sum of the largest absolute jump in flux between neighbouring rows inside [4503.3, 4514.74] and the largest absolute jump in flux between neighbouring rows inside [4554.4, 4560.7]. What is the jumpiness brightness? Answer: 1.51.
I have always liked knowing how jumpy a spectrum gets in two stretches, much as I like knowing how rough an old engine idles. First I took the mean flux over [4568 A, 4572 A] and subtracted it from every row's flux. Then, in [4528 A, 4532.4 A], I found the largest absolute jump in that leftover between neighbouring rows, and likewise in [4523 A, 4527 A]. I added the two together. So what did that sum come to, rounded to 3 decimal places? 0.250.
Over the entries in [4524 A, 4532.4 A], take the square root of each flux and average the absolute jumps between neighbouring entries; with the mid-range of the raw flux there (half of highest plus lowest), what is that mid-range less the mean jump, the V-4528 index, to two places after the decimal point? 5.81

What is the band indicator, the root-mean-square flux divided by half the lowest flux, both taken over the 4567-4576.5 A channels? 2.01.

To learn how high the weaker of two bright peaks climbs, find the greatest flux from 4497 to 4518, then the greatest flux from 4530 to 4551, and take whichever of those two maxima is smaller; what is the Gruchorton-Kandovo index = 6.37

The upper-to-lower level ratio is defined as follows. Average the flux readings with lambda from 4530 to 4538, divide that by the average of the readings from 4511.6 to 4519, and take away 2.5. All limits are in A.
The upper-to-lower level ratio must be -1.41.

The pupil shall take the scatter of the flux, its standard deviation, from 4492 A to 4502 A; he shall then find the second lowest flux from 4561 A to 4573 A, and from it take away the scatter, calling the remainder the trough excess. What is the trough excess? 6.1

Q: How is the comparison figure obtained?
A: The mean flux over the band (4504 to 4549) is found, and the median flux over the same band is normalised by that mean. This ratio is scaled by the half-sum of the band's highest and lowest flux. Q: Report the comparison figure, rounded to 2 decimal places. 6.01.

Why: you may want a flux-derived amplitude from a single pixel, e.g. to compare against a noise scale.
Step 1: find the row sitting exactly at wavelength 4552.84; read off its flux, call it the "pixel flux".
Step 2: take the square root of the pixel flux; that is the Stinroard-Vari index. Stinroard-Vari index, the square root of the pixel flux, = 2.34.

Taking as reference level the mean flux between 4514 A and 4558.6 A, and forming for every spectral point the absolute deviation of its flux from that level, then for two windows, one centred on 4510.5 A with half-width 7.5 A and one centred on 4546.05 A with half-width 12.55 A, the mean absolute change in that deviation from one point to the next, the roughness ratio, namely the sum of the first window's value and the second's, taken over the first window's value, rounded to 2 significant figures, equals 2.7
